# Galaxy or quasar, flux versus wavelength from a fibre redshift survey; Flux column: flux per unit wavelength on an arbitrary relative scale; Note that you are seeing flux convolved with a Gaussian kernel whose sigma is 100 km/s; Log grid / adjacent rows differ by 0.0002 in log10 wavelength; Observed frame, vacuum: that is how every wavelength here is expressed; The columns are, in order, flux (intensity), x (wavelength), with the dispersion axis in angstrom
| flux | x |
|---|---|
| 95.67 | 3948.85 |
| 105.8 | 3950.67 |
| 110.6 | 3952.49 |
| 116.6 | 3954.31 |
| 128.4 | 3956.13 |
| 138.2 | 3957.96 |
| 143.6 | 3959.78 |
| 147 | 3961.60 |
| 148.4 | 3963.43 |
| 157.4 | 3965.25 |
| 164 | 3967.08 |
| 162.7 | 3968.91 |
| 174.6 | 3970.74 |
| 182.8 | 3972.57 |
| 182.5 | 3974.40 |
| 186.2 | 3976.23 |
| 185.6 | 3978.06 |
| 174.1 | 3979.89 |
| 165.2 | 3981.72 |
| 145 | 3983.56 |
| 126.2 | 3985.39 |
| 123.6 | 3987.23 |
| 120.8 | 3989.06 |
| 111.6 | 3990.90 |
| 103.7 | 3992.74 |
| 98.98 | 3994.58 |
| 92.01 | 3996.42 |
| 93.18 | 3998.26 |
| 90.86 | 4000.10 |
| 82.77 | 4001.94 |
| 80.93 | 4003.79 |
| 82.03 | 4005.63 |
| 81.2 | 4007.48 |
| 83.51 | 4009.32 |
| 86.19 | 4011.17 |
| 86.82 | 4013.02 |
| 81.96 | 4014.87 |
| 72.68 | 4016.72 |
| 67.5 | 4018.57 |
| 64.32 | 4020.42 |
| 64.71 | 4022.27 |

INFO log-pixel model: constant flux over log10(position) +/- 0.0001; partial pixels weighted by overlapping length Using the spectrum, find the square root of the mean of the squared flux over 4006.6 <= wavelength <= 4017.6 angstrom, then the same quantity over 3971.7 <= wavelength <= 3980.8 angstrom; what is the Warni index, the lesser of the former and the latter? 82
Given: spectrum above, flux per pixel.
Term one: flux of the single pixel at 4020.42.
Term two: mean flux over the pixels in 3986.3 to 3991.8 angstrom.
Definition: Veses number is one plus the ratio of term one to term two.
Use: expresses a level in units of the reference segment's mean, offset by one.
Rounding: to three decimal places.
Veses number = 1.542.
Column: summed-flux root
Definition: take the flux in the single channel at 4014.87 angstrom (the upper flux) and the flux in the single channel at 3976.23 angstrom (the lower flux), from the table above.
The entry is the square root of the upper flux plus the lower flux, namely 16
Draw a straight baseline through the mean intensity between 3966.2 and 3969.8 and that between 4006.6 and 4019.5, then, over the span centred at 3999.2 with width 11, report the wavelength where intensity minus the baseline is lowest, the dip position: 3996.42 angstrom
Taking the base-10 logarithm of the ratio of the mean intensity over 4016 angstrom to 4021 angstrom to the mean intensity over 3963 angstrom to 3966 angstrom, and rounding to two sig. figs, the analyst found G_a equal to -0.35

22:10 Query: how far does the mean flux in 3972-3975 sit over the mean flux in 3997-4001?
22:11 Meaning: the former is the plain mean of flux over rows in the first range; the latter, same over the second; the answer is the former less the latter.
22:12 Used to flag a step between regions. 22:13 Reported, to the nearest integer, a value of 91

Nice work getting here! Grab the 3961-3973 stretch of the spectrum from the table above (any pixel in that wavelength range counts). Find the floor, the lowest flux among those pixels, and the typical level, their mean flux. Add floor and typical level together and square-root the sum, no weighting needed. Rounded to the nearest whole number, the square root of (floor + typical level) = 18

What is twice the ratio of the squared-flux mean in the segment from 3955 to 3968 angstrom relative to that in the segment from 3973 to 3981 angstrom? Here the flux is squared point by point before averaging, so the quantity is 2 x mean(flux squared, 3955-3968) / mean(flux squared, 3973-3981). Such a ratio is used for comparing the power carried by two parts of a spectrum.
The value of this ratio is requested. 1.3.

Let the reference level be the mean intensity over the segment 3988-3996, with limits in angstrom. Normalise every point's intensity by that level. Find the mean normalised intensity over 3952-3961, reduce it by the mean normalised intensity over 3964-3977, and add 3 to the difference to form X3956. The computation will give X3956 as 2.6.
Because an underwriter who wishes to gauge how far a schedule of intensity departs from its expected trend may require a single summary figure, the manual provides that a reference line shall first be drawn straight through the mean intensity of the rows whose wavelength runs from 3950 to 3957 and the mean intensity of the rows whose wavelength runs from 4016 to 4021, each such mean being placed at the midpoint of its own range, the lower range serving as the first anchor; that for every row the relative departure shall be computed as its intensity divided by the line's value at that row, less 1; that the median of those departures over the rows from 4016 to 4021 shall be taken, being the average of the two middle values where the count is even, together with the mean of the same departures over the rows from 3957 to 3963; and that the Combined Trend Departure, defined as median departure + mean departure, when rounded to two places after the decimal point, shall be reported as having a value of 0.28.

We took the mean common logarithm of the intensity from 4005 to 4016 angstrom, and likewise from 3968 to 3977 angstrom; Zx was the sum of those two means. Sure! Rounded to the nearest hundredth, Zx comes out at 4.17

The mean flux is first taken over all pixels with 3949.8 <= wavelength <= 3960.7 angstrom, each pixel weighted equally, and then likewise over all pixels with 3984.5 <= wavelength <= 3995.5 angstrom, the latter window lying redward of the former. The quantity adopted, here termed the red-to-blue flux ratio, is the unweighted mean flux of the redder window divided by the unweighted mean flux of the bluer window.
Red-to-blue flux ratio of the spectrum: 0.92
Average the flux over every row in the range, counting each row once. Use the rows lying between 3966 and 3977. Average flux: 175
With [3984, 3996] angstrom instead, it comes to 114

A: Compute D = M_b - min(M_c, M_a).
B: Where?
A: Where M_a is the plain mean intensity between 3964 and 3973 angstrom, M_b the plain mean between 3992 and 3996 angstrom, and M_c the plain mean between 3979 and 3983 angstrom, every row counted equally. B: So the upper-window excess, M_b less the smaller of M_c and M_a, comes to -67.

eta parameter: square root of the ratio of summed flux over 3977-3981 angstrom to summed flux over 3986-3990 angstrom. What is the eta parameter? 1.2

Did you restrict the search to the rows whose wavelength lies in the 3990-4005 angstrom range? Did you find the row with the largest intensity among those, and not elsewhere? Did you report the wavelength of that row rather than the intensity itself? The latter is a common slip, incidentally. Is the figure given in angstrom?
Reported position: 3990.90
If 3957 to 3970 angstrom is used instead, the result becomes 3967.08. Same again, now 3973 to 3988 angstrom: 3976.23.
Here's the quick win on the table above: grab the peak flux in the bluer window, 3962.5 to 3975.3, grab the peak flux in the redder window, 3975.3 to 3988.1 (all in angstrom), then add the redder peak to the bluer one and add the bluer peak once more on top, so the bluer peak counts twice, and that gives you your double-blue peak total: 552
